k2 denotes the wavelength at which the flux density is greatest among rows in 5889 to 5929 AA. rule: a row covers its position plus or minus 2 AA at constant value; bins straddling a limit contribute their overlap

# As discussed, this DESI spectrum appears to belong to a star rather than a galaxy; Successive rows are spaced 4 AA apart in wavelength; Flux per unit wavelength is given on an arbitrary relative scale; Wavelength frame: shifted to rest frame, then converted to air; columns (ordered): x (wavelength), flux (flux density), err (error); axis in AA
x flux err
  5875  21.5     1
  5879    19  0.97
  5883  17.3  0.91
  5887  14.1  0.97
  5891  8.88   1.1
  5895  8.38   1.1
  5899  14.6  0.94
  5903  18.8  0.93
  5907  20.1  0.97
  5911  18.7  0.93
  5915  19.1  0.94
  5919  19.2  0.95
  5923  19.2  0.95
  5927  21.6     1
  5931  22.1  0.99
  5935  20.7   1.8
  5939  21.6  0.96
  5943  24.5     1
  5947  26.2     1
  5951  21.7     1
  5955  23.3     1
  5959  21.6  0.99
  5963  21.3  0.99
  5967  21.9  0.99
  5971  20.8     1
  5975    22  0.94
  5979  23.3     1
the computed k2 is 5927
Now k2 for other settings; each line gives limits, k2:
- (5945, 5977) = 5947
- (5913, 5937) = 5931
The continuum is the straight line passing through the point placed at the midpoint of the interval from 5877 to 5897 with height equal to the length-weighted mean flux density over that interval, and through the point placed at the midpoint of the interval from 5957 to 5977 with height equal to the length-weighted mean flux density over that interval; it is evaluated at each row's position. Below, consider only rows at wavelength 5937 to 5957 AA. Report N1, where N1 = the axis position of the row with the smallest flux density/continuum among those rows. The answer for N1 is 5951 AA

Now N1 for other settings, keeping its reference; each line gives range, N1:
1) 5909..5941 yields 5923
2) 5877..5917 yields 5895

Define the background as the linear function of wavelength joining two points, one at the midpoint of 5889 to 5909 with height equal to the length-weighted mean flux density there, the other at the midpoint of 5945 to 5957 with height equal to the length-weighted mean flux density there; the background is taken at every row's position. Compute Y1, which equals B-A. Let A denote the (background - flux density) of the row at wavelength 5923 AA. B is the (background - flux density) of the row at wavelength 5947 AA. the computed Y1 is -2.6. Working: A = -1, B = -3.2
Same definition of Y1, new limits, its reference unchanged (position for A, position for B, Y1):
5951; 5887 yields -4.2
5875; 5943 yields 9.5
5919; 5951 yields 3.4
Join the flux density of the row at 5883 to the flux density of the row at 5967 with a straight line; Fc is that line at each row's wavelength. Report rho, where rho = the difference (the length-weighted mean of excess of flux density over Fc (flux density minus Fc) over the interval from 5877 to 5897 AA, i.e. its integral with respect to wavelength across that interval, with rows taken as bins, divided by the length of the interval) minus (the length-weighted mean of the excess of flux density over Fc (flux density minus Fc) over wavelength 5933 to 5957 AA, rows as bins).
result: -6.3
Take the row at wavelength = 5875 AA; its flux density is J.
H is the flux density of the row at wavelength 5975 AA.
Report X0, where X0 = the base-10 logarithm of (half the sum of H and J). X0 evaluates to 1.34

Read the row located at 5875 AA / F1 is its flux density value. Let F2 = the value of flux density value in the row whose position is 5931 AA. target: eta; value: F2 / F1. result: 1.03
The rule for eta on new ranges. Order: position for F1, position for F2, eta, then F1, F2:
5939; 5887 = 0.65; 21.6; 14.1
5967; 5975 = 1.00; 21.9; 22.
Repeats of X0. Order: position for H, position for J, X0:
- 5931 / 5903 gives 1.31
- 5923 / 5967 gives 1.31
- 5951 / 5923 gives 1.31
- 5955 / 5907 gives 1.34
